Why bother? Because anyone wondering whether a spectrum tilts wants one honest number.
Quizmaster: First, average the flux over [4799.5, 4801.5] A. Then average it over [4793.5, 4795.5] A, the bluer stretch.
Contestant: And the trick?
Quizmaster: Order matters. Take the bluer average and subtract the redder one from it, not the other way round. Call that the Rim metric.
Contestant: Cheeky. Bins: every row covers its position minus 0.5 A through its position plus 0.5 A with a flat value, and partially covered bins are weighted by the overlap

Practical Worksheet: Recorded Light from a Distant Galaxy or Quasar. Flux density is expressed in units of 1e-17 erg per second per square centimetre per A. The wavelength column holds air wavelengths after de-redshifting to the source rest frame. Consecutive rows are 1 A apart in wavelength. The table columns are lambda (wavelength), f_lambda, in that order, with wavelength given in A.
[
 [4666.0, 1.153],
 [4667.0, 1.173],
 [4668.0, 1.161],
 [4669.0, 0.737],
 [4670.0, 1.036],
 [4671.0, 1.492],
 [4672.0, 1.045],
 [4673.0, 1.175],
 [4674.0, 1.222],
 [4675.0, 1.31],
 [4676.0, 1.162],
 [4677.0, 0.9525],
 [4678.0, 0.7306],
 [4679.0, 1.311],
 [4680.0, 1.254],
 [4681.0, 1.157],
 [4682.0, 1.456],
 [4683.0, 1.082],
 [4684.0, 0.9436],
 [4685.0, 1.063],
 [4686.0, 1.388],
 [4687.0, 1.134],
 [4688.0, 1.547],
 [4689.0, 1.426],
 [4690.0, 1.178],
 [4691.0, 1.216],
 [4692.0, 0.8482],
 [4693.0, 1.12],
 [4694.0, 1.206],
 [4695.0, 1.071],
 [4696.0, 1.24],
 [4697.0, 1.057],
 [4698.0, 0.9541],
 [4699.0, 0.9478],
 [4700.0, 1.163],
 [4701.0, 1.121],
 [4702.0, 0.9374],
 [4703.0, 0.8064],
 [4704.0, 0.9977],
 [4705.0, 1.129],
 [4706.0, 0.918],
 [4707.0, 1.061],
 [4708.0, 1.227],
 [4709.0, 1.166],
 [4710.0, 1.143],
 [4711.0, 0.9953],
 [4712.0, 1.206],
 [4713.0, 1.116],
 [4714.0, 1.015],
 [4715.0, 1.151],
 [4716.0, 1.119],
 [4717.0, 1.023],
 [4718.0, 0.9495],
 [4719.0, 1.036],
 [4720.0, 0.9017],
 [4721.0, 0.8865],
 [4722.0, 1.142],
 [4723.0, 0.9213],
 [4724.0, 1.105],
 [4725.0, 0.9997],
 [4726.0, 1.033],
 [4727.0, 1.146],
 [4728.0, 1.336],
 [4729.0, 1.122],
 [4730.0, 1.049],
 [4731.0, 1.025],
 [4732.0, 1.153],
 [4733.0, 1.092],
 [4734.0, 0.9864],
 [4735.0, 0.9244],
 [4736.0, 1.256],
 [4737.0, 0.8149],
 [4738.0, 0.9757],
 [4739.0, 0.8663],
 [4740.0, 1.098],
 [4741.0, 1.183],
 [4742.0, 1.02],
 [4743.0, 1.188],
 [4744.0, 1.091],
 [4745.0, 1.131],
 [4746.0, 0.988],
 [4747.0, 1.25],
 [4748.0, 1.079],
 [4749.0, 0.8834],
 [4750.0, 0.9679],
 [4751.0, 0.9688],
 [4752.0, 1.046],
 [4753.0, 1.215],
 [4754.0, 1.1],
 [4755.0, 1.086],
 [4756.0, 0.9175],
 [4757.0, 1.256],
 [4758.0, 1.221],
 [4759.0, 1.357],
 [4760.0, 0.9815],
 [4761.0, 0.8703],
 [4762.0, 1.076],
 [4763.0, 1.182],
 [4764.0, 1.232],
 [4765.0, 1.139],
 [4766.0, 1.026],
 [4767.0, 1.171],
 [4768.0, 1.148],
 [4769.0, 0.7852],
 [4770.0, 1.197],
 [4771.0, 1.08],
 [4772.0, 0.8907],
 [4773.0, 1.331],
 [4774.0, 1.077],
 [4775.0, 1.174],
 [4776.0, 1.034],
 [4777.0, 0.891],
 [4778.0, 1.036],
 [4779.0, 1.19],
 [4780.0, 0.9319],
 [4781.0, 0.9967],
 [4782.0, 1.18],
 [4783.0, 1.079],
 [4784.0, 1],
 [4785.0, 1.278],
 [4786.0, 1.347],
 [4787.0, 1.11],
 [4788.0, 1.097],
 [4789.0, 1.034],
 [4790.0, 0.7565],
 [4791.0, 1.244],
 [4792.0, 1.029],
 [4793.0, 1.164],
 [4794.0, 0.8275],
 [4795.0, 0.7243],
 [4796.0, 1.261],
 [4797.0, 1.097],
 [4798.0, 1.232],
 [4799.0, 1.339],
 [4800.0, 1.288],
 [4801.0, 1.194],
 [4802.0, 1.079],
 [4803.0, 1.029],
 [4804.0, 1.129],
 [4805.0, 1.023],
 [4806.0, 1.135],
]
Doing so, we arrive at -0.47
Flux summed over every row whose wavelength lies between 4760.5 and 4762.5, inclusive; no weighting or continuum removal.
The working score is 1.9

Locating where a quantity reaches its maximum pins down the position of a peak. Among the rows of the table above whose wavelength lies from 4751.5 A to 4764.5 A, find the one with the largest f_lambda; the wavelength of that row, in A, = 4759.0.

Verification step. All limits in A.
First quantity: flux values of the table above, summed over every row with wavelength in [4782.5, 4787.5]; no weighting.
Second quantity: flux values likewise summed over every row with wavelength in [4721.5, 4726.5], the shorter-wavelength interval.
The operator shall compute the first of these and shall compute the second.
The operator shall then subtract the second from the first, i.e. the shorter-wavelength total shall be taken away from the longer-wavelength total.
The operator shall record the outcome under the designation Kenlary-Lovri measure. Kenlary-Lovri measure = 0.6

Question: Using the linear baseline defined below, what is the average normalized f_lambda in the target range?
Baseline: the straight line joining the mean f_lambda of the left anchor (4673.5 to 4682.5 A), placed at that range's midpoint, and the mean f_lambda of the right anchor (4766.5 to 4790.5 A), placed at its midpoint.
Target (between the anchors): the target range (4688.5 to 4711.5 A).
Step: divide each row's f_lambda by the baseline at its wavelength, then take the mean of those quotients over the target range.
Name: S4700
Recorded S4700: 0.94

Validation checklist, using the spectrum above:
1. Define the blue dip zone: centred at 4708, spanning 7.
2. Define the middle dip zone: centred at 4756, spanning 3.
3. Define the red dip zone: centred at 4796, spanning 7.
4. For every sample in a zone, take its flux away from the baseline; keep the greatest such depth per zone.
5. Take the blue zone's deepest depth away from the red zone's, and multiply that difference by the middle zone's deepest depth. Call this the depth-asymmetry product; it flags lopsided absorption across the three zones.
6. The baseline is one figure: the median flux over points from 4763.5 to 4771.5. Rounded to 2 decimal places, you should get 0.04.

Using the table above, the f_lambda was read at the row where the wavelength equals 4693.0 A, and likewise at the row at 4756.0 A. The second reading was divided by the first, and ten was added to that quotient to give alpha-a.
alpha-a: 10.8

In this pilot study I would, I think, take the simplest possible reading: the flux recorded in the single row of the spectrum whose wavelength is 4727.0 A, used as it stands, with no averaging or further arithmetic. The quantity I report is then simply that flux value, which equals 1.146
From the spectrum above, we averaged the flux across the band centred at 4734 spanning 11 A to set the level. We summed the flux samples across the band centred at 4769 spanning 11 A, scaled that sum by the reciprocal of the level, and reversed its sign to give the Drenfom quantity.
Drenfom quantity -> -11.8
